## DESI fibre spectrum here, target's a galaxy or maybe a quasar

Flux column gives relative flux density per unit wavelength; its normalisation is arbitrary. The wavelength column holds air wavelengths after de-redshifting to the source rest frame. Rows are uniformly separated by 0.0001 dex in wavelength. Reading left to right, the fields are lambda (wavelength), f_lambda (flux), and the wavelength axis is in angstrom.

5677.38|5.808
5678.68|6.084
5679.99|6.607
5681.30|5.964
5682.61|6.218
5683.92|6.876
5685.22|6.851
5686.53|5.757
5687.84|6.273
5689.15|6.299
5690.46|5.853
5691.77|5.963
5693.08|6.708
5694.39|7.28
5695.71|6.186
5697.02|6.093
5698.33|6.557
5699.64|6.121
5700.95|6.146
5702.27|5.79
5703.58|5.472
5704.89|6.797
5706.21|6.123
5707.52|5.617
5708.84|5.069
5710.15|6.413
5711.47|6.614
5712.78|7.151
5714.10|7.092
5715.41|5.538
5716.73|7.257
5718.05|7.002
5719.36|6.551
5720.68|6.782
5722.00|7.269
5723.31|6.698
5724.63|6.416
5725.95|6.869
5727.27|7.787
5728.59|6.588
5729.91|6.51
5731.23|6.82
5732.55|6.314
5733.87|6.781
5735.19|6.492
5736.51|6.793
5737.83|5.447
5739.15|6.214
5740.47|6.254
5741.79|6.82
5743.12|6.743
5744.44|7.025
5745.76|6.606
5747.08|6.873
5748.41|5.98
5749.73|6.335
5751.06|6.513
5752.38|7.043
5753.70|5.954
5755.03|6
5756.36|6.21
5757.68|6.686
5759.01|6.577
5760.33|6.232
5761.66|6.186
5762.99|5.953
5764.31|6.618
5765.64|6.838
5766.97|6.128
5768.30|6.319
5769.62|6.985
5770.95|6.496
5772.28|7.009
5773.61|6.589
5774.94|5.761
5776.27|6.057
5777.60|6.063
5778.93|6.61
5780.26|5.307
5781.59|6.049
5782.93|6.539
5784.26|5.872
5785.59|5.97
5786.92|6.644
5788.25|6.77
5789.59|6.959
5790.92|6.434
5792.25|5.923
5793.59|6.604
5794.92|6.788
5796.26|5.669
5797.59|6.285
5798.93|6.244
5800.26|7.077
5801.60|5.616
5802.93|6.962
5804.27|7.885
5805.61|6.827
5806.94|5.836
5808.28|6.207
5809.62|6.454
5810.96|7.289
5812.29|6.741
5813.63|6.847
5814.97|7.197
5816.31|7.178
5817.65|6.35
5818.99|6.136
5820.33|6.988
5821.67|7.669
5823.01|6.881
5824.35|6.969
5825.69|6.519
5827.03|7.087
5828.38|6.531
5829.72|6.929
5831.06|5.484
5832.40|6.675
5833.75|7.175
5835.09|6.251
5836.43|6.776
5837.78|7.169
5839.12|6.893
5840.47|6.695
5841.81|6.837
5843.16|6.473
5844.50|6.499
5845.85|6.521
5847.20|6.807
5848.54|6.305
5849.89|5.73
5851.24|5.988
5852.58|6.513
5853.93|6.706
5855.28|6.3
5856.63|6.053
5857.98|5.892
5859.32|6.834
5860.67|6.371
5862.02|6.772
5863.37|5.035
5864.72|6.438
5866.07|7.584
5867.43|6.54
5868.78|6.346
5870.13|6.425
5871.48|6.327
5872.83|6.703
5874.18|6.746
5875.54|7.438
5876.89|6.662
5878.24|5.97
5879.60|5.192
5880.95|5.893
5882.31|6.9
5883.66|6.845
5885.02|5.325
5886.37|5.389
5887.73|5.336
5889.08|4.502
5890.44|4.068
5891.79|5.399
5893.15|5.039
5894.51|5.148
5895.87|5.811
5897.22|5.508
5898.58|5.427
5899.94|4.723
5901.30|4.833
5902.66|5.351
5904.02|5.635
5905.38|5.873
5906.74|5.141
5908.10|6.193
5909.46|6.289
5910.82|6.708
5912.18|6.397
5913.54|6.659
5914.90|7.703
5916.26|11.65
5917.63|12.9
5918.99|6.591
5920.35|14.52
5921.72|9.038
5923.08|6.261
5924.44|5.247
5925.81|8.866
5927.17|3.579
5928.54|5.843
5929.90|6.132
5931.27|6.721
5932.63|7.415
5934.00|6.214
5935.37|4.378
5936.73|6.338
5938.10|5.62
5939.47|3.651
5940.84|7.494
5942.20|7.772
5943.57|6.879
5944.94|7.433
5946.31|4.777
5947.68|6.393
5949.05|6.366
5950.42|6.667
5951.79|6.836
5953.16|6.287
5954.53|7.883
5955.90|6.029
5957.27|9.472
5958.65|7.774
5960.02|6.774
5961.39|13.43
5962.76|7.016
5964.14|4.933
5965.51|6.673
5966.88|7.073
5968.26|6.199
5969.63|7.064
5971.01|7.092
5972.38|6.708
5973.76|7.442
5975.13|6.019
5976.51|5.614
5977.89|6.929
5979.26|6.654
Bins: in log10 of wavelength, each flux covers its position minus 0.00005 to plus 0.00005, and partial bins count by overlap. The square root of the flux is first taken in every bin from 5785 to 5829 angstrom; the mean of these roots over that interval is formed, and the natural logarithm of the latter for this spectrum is 0.947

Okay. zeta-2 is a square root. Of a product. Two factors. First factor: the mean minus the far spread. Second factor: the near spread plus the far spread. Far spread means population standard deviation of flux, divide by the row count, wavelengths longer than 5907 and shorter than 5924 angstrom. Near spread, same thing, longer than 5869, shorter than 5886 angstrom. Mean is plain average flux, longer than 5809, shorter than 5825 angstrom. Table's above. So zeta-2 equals 3.8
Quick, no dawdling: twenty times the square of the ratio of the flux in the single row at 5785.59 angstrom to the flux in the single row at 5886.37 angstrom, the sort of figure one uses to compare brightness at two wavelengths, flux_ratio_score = 24.5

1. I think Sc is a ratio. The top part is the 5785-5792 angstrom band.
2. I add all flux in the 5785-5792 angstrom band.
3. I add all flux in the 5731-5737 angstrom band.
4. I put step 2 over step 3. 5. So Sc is 0.99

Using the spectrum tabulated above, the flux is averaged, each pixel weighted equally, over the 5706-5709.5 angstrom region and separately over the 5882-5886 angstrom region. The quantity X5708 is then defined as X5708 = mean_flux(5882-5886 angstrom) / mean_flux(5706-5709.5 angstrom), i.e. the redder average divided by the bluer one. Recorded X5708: 1.13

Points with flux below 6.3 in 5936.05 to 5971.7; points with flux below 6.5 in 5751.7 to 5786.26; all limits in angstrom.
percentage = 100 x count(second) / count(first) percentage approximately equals 229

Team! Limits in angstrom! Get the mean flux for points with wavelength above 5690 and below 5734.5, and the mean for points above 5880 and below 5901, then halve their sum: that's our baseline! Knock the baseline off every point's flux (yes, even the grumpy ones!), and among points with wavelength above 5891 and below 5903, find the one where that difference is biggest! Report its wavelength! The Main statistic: 5895.87 angstrom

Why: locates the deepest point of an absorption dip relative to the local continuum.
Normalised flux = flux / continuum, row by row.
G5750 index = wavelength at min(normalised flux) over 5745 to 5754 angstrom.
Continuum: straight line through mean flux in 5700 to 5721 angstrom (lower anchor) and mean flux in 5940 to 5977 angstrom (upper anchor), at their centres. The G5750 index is 5753.70 angstrom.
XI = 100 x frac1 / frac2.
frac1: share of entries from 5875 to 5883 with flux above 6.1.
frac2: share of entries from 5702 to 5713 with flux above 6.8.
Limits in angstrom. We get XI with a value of 450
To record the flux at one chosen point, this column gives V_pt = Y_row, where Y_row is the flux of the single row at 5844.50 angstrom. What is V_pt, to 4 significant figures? 6.499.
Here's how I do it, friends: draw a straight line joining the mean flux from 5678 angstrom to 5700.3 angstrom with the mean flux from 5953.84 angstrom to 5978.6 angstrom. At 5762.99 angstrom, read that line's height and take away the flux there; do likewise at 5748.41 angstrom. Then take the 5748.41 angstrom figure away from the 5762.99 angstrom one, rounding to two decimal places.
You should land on 0.07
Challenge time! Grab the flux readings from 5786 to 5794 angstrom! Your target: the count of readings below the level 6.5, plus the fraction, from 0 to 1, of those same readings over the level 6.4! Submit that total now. 2.8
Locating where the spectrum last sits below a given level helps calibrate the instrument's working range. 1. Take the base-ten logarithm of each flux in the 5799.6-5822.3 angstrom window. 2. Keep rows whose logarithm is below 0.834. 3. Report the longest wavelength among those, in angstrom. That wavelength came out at 5818.99 angstrom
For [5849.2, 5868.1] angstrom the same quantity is 5867.43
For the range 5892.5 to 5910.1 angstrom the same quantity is 5909.46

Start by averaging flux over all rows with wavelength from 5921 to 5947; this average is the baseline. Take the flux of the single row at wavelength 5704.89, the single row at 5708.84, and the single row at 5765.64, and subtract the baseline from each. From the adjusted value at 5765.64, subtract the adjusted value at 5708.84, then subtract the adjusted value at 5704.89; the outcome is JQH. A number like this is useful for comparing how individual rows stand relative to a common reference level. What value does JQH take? 1.3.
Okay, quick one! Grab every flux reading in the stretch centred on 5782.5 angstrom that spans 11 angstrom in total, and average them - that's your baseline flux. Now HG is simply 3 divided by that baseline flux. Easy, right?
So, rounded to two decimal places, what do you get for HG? 0.49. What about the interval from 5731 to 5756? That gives 0.46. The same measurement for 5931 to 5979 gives 0.44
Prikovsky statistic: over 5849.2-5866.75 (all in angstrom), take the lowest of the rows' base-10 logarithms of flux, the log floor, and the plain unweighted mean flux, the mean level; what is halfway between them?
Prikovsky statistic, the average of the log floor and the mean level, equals 3.51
